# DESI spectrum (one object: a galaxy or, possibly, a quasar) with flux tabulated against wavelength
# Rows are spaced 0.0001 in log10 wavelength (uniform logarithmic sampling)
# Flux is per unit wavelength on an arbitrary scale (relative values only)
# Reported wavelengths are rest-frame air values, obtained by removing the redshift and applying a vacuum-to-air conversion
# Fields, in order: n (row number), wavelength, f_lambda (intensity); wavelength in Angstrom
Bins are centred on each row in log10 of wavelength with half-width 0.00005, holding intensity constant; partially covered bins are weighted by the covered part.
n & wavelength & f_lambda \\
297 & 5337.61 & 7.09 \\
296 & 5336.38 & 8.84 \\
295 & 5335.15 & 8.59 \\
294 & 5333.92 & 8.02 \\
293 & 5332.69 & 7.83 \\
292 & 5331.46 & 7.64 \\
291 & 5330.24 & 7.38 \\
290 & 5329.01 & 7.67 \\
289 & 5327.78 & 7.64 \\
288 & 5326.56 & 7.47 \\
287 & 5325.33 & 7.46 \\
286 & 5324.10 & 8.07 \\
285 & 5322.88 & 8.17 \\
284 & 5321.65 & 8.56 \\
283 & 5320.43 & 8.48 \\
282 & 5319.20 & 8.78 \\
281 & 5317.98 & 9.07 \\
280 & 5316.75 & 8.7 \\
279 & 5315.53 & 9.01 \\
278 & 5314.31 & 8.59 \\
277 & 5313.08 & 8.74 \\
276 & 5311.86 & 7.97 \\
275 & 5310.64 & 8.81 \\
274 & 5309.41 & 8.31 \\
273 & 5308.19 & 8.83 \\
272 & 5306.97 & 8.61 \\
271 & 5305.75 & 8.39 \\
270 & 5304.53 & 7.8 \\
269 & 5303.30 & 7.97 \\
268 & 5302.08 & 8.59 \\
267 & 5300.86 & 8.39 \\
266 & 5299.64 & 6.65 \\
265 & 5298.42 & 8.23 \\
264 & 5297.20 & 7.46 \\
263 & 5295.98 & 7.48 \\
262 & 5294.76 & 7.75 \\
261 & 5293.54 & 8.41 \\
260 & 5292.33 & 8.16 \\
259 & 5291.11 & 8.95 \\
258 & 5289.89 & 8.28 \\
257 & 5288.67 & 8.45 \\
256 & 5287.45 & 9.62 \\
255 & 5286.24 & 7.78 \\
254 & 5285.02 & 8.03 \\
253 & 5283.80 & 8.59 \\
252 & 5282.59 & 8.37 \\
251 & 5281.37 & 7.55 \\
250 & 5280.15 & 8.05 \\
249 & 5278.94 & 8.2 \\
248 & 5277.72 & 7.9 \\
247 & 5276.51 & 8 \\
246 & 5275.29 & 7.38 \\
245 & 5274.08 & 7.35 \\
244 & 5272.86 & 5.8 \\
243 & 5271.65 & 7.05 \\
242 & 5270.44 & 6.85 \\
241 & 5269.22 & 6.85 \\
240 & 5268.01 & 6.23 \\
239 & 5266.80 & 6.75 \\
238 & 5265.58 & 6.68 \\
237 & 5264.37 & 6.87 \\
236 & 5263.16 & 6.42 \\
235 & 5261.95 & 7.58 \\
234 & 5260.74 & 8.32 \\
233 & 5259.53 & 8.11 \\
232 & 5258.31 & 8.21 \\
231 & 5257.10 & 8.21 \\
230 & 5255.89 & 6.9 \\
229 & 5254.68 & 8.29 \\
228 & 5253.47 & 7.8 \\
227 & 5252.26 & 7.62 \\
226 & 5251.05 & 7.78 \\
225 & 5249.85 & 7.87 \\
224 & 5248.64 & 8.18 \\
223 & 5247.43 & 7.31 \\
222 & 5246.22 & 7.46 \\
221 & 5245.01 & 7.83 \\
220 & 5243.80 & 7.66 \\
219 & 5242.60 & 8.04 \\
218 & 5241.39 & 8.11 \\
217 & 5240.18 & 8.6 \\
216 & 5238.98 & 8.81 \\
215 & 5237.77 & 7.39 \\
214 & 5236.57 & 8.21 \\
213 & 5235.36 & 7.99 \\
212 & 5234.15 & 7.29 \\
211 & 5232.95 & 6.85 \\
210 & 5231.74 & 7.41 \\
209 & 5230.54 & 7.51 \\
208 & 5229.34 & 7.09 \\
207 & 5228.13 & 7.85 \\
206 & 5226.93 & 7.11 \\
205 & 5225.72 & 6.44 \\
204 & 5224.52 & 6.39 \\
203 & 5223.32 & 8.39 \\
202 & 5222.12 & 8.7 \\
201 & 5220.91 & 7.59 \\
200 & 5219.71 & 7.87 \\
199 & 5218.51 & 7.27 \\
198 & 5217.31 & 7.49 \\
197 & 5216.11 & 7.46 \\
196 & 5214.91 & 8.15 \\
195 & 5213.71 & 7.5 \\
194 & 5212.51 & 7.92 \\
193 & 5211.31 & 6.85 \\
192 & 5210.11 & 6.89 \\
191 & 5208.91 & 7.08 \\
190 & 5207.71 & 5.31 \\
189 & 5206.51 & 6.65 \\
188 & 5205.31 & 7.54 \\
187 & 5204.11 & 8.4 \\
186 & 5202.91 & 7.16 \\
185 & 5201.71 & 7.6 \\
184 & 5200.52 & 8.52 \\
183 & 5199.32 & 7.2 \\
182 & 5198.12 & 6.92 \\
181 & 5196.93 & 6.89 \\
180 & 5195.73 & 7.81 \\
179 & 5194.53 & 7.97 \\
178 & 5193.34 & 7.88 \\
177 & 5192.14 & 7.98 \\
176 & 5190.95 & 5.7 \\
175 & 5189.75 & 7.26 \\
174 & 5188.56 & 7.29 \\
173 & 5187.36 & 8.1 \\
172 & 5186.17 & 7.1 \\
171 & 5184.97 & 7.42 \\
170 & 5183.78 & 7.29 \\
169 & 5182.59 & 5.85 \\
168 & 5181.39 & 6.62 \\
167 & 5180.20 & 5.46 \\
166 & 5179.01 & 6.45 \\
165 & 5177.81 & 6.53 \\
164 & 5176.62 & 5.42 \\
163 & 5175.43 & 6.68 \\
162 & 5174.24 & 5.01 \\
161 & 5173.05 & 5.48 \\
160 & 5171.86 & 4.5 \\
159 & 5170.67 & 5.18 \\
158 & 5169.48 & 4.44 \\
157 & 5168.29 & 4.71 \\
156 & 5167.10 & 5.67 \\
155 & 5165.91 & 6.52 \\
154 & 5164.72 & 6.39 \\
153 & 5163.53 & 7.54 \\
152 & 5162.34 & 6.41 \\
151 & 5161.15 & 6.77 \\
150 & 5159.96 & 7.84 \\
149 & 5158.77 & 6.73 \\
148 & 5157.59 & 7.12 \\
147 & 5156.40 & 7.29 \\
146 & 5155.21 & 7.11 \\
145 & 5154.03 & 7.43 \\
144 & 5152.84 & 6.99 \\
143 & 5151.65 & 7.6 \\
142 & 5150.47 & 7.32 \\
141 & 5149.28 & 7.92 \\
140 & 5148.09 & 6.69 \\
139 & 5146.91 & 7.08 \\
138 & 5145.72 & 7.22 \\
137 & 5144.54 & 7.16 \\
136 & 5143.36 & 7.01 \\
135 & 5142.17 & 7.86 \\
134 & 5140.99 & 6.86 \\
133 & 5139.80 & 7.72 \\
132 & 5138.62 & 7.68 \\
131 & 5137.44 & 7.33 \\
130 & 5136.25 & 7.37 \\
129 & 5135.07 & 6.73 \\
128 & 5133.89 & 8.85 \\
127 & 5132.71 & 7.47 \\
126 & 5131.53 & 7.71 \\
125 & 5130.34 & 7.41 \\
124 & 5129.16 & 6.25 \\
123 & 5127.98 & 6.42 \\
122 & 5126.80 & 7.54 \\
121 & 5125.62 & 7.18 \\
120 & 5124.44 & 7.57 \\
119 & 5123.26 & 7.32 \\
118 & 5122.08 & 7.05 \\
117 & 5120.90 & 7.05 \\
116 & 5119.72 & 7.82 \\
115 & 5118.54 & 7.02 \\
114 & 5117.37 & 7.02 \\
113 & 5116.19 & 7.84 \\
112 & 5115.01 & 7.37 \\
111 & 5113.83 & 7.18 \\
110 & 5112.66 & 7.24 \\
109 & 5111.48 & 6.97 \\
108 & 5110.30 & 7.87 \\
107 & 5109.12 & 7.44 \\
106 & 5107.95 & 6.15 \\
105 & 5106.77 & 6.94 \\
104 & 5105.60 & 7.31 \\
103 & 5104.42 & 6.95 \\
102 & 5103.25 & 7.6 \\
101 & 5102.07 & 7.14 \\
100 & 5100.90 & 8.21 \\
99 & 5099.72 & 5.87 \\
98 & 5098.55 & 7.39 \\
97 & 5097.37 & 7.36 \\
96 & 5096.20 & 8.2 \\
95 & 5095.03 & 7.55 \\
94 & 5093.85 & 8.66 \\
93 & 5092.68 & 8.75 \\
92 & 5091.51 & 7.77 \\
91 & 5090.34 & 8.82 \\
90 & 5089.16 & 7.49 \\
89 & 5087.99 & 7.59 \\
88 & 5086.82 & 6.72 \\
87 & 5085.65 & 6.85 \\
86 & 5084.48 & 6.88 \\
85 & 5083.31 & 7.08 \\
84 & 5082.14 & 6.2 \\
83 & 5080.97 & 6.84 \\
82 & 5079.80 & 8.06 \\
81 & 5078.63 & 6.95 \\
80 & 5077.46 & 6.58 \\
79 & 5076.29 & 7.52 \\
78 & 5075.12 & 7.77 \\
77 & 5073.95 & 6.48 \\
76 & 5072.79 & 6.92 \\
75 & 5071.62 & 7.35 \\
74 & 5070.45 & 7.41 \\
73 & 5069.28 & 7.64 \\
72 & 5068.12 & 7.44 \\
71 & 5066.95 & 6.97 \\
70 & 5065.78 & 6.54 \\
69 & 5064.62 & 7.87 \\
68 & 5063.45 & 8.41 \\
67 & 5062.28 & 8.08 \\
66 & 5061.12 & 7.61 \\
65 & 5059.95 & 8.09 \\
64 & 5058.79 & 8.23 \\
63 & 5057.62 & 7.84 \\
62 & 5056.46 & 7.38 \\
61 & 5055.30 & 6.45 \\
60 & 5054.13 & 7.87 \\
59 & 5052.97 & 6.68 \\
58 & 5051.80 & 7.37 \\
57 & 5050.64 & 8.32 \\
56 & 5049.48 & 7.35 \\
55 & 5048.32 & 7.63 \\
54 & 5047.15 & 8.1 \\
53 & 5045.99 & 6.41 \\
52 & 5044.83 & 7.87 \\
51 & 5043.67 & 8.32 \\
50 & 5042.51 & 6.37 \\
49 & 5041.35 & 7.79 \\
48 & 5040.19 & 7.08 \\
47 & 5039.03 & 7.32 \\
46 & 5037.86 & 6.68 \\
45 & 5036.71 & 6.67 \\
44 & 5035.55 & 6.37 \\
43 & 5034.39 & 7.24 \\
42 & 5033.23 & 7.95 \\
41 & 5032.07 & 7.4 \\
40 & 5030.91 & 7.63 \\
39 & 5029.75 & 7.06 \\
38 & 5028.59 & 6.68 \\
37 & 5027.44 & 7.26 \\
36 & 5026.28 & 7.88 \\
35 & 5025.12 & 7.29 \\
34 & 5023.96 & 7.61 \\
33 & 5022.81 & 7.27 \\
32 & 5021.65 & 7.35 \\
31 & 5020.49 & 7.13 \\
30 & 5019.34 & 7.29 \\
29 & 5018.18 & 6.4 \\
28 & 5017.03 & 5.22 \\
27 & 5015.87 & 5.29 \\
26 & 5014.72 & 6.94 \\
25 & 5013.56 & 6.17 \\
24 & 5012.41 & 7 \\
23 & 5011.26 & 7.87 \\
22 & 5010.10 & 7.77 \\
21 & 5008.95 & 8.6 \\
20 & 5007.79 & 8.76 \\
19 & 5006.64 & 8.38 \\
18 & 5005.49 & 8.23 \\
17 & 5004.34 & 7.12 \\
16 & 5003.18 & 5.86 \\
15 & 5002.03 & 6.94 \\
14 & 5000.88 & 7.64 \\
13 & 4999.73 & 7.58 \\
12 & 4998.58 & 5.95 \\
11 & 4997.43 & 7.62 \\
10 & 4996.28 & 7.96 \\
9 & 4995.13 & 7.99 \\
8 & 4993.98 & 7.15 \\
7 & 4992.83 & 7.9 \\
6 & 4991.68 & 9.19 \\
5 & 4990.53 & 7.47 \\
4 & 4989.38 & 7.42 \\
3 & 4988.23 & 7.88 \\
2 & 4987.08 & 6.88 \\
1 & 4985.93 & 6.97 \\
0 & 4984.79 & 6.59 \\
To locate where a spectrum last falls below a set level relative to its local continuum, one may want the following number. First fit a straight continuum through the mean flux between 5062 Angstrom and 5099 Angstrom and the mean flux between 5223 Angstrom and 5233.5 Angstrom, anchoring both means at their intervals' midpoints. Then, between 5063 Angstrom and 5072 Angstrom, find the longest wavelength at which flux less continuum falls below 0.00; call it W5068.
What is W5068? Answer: 5071.62 Angstrom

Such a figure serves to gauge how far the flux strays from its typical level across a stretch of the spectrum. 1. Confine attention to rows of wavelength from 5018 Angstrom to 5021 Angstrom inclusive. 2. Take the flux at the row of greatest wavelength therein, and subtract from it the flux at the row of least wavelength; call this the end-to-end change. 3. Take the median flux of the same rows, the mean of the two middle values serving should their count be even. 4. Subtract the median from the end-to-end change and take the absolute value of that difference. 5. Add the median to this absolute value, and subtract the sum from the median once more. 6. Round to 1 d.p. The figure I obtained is -6.4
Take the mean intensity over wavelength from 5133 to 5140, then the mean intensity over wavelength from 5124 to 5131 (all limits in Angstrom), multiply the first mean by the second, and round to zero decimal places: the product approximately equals 54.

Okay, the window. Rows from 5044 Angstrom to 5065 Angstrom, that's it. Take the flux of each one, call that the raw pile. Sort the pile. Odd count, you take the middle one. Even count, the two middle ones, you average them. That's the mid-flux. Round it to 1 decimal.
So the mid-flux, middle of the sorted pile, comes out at 7.9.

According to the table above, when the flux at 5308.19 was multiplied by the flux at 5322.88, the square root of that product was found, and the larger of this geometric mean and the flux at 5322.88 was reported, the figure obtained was 8.5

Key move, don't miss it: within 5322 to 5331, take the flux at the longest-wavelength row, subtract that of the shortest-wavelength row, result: -0.8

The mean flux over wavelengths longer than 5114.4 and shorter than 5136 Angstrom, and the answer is 7.31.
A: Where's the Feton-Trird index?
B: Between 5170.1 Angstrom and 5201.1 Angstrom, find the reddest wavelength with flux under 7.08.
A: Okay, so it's 5198.12 Angstrom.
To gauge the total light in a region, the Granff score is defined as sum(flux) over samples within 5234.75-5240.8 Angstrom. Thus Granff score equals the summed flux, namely 41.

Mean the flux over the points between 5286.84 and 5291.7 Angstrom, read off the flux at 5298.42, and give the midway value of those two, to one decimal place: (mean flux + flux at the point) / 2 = 8.5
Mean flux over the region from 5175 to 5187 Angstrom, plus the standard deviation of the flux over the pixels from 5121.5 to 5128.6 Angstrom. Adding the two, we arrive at 6.9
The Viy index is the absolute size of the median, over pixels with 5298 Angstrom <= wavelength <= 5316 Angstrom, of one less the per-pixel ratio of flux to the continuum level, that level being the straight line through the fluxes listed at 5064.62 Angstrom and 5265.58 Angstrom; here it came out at 0.30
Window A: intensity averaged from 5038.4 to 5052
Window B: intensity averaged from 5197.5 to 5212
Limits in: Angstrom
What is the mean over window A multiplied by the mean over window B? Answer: 53.8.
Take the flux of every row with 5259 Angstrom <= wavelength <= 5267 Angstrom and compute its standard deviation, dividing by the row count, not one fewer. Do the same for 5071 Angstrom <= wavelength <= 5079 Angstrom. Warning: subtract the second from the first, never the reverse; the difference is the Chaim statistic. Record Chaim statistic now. 0.25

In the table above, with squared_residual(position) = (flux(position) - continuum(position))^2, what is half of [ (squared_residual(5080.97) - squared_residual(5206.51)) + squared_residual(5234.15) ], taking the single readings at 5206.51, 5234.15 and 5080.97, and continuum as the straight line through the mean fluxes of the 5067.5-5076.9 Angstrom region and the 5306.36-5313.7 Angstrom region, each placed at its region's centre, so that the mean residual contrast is -0.417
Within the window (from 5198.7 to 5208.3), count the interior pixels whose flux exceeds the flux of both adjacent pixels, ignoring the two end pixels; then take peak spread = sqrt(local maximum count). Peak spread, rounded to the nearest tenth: 1.4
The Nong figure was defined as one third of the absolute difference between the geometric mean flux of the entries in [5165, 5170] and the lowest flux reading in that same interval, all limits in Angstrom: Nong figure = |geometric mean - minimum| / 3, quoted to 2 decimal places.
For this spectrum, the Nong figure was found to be 0.28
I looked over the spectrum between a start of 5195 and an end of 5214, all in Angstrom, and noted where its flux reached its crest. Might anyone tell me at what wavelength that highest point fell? 5200.52 Angstrom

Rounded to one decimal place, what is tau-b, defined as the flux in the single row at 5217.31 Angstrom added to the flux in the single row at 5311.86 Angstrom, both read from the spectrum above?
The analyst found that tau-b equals 15.5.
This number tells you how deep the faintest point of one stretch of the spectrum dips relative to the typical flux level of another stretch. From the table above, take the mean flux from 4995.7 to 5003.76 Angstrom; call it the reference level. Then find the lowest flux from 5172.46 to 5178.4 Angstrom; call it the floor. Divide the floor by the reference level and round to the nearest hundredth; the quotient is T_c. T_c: 0.71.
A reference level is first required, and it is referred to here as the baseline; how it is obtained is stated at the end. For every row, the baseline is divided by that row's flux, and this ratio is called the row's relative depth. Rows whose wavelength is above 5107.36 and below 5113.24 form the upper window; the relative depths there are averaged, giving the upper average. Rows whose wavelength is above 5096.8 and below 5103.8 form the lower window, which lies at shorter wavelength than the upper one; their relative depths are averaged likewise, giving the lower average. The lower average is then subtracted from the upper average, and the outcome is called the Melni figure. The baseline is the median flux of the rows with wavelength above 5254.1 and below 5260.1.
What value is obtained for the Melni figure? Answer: 0.016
